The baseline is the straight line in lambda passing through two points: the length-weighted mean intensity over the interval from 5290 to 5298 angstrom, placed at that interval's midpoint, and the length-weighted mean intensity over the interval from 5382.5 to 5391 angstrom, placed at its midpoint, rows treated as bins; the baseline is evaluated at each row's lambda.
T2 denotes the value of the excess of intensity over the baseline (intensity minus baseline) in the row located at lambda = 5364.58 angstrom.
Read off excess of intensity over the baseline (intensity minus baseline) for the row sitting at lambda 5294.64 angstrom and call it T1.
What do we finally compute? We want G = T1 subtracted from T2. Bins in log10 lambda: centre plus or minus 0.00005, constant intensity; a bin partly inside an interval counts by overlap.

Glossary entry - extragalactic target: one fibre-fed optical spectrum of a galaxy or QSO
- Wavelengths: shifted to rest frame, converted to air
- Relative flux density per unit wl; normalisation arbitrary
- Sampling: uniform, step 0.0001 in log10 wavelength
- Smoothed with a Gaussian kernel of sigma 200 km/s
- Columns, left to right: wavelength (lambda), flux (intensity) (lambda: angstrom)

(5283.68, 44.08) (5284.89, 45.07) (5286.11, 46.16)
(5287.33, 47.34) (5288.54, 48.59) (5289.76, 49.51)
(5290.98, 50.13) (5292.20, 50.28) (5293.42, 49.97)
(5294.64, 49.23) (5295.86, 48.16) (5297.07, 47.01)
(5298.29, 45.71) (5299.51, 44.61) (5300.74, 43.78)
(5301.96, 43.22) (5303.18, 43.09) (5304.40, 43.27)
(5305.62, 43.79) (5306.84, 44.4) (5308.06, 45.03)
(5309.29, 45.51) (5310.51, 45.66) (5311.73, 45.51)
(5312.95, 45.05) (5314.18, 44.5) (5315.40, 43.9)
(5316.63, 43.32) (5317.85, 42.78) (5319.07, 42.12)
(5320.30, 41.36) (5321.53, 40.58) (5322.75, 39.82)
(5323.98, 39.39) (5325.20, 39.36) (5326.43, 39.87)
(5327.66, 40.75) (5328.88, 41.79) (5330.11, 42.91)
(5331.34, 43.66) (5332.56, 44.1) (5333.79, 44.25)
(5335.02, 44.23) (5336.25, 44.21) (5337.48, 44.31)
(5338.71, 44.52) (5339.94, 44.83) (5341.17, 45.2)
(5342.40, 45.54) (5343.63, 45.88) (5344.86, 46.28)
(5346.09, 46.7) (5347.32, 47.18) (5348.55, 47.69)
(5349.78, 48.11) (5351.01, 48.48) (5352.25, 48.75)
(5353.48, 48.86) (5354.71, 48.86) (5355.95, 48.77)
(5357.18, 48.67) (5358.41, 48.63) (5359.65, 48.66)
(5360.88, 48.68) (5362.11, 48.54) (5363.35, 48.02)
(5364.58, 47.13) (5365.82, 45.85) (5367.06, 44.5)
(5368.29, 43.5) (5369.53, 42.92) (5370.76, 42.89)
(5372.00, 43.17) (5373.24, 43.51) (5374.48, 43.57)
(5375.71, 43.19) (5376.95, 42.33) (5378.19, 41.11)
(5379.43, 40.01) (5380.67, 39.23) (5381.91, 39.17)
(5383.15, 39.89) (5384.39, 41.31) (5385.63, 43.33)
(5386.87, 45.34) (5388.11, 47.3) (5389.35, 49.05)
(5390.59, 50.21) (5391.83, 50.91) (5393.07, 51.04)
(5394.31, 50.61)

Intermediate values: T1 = 0.2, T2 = 1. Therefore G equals 0.9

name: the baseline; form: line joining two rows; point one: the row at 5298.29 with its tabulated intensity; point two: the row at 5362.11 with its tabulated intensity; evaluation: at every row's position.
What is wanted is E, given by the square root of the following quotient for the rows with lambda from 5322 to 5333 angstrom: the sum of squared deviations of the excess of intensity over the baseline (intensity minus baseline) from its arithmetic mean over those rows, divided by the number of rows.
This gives 1.6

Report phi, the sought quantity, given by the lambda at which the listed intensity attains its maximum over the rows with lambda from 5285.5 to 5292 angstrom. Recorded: 5290.98 angstrom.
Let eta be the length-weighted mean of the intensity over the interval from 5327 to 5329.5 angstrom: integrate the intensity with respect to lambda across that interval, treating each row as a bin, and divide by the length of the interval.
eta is 41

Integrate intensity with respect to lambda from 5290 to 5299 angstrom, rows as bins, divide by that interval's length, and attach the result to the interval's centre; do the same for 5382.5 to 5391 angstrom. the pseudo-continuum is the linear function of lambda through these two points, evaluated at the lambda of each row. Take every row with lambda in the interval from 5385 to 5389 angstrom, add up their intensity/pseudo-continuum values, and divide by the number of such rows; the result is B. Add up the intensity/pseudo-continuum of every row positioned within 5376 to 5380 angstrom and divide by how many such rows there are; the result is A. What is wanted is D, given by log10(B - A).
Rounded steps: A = 0.91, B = 1.01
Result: -1.00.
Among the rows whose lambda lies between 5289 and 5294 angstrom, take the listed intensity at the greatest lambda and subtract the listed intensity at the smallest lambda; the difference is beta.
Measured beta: 0.5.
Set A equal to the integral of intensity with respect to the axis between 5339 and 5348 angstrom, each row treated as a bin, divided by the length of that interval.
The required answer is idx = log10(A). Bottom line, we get 1.66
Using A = 45.9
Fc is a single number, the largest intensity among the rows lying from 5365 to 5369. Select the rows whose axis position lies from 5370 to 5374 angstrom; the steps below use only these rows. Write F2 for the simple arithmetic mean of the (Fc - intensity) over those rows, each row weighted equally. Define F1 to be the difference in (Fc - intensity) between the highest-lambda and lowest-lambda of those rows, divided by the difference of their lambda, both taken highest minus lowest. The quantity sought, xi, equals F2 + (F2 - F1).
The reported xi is 6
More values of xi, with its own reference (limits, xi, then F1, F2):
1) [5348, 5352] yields -4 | -0.32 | -2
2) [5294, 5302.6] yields -1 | 0.82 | 0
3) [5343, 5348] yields -1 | -0.35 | -1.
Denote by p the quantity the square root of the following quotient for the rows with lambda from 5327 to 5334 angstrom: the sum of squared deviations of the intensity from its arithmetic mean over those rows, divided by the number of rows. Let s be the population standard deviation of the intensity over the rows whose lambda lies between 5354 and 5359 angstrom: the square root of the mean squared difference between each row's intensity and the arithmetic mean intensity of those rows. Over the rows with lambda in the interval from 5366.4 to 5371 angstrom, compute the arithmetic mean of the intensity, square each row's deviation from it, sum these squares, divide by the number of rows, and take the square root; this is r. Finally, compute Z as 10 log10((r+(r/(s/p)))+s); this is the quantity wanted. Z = 10.0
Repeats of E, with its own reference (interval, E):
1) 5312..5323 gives 1.8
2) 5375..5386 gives 1.5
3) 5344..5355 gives 0.8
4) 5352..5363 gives 0.2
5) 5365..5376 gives 1.0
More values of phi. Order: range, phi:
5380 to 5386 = 5385.63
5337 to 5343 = 5342.40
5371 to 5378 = 5374.48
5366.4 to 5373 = 5367.06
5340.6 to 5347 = 5346.09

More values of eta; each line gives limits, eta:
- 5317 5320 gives 42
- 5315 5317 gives 43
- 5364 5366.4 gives 46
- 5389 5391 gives 50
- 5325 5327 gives 40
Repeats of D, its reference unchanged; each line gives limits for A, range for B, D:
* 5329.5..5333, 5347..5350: -0.99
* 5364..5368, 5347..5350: -1.60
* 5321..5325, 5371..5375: -0.95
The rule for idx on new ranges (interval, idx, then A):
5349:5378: 1.67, 46.3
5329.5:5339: 1.64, 44.0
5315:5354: 1.64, 44.1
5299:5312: 1.65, 44.3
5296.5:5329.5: 1.63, 43.1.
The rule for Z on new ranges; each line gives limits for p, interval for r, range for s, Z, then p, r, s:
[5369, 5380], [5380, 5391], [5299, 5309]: 10.6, 1.1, 4.0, 0.7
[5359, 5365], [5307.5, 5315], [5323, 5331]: 2.8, 0.6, 0.4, 1.3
